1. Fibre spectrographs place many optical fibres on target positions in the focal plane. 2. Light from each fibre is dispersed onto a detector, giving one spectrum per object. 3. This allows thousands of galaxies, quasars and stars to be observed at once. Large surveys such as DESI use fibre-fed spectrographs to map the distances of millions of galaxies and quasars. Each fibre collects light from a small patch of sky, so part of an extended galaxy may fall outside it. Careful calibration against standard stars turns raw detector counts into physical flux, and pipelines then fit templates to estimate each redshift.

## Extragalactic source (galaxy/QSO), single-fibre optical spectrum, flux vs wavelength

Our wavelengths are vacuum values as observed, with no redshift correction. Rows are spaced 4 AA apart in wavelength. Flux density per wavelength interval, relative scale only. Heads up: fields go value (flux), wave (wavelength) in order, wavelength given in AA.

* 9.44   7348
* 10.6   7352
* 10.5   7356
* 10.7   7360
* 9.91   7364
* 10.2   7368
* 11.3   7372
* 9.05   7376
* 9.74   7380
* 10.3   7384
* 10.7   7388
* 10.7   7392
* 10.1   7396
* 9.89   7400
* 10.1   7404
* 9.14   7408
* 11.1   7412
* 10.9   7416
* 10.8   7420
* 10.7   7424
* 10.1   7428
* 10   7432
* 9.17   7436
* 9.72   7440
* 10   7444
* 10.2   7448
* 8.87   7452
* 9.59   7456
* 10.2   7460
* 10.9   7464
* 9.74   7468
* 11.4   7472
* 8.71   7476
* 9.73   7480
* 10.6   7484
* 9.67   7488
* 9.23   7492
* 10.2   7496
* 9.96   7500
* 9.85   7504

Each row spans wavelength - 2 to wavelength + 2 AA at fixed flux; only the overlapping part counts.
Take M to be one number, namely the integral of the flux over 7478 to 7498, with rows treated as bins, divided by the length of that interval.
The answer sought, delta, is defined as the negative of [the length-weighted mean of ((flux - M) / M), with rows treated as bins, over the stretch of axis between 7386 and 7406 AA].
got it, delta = -0.04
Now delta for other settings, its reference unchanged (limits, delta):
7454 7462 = 0.00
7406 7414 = -0.02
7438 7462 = 0.01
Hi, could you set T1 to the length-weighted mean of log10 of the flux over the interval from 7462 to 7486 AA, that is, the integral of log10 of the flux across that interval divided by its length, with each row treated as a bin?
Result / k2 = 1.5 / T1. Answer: 1.49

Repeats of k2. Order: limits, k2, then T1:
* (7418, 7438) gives 1.49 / 1.006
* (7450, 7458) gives 1.55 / 0.965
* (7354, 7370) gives 1.48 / 1.014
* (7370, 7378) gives 1.49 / 1.005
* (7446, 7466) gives 1.50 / 0.997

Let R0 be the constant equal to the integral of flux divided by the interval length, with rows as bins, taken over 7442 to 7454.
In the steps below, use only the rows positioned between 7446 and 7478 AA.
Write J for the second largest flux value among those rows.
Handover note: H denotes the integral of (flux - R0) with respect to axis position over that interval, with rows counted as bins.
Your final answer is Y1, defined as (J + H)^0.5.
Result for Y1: 4.4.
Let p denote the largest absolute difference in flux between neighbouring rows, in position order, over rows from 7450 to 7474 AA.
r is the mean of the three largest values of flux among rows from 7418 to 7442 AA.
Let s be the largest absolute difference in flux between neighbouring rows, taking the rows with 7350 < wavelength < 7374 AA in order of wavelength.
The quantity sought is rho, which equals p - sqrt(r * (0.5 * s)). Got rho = -0.7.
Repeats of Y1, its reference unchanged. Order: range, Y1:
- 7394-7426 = 5.6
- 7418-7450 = 4.8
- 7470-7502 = 4.3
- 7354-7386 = 5.2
